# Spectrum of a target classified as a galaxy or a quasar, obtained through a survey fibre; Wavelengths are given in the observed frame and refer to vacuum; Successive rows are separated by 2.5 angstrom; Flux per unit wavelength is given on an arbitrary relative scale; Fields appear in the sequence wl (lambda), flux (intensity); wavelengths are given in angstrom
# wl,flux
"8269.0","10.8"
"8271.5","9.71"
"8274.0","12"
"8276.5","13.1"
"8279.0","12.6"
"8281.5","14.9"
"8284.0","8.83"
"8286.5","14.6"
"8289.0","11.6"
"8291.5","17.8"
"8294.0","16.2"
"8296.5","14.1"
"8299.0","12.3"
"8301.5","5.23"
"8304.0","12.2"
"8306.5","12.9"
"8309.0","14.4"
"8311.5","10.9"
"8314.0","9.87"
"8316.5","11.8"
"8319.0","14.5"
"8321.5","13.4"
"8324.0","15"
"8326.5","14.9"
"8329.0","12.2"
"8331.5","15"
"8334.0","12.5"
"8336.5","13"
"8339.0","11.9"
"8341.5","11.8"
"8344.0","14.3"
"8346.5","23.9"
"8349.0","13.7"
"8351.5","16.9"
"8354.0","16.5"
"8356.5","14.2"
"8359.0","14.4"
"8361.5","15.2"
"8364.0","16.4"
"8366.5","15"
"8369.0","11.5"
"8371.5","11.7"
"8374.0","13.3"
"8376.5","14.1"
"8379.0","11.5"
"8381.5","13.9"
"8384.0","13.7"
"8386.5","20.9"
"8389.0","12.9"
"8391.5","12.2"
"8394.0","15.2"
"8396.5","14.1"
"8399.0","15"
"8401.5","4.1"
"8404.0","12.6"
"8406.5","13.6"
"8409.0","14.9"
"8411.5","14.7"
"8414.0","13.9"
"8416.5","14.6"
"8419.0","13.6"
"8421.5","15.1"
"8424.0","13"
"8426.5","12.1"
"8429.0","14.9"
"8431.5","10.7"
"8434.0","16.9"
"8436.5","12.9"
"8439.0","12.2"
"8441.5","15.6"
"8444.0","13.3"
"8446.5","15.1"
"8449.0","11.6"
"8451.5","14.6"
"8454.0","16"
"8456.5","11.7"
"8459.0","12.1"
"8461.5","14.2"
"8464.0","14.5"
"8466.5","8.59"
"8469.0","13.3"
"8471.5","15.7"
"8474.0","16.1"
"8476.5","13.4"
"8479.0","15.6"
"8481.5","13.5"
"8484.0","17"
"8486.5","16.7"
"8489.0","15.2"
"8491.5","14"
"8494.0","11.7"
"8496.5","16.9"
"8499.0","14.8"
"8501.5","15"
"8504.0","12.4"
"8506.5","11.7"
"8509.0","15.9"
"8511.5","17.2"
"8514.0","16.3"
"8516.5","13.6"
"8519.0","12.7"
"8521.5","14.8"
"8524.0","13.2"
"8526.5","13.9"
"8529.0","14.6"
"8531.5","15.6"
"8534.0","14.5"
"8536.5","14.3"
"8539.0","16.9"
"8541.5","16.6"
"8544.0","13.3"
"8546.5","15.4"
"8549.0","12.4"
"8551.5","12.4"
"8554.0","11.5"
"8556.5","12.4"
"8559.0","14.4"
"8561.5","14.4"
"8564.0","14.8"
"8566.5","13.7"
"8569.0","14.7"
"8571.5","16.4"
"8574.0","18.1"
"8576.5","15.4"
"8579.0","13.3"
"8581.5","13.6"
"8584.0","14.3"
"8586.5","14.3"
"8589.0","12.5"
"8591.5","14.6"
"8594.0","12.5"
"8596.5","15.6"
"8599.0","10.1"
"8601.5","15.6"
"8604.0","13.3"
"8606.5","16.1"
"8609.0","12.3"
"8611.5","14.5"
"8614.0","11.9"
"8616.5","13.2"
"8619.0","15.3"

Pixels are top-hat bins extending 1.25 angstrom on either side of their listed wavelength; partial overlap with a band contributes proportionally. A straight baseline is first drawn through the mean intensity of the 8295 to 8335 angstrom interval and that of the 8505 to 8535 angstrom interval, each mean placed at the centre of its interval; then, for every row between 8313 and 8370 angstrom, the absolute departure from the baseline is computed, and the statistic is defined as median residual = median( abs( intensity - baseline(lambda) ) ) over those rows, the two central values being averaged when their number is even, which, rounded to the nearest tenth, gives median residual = 1.6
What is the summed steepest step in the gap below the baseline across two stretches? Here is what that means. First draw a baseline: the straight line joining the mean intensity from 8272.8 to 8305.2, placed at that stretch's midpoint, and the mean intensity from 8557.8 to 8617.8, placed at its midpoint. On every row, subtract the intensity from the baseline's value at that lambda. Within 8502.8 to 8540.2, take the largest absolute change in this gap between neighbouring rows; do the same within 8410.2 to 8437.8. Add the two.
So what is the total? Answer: 10.4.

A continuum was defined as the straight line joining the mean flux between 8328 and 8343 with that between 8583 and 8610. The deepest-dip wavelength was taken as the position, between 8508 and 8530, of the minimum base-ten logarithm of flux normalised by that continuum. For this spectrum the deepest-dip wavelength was 8519.0 angstrom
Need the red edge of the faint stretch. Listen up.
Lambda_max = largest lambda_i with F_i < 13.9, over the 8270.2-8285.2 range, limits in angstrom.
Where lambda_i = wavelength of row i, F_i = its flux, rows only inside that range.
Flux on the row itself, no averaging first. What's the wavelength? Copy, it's 8284.0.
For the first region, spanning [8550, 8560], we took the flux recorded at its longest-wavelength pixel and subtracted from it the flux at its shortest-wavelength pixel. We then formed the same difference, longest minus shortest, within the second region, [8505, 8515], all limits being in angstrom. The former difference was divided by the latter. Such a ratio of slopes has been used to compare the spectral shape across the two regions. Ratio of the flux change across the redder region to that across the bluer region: 0.4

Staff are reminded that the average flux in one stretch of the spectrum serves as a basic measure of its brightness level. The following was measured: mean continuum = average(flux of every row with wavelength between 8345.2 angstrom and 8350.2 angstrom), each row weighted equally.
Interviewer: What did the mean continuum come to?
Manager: 18.8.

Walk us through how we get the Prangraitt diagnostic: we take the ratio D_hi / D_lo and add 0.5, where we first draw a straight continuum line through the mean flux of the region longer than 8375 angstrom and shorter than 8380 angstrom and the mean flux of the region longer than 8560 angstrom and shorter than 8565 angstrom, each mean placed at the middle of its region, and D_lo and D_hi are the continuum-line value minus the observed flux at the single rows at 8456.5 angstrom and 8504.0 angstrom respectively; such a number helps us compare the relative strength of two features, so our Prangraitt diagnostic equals 1.4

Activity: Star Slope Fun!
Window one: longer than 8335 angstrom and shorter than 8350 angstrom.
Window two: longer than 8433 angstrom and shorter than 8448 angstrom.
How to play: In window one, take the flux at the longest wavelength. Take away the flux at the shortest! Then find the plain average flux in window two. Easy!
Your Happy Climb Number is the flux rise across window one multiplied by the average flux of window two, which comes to 10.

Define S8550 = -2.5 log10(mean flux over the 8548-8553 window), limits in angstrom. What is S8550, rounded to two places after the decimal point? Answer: -2.73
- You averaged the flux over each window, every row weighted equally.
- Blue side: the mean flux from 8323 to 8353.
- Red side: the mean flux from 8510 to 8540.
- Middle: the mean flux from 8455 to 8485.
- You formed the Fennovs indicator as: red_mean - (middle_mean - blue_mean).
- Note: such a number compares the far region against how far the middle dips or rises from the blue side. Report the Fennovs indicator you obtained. 15.6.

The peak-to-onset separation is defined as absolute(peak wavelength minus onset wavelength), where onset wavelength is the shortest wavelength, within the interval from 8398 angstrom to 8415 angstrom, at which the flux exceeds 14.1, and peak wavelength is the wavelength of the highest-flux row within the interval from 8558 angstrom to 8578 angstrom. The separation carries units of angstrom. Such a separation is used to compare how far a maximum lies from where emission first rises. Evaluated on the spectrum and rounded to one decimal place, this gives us 175.0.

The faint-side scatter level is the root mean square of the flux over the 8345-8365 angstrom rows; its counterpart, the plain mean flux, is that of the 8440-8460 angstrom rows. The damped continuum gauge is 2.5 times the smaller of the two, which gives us 34.4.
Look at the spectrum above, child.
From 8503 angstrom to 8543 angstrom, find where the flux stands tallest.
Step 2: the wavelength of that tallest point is 8511.5 angstrom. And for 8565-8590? 8574.0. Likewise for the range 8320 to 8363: 8346.5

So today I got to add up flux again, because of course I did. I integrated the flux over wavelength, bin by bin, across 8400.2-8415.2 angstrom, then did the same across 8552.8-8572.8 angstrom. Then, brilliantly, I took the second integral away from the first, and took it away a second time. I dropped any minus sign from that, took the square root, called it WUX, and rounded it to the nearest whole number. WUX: 19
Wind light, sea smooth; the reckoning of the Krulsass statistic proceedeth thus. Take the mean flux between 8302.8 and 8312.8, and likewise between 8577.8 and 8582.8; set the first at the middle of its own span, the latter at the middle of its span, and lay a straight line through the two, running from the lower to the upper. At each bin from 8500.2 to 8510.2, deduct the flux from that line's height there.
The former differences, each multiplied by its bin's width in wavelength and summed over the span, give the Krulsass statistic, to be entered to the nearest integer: -5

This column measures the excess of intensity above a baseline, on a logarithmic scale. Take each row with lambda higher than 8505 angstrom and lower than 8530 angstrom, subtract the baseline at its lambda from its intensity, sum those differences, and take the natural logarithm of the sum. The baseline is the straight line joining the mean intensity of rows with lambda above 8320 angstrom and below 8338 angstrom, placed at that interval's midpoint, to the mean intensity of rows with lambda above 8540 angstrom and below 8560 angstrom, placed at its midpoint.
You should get 2.1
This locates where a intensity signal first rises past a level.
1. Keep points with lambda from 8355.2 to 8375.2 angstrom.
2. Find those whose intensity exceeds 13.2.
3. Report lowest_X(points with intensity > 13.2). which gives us 8356.5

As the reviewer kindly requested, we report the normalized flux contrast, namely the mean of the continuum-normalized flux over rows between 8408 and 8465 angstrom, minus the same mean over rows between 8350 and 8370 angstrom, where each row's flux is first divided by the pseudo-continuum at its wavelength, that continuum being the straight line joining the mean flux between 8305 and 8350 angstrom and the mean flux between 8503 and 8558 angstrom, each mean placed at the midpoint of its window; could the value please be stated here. -0.10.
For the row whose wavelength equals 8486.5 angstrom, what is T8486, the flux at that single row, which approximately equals 16.7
